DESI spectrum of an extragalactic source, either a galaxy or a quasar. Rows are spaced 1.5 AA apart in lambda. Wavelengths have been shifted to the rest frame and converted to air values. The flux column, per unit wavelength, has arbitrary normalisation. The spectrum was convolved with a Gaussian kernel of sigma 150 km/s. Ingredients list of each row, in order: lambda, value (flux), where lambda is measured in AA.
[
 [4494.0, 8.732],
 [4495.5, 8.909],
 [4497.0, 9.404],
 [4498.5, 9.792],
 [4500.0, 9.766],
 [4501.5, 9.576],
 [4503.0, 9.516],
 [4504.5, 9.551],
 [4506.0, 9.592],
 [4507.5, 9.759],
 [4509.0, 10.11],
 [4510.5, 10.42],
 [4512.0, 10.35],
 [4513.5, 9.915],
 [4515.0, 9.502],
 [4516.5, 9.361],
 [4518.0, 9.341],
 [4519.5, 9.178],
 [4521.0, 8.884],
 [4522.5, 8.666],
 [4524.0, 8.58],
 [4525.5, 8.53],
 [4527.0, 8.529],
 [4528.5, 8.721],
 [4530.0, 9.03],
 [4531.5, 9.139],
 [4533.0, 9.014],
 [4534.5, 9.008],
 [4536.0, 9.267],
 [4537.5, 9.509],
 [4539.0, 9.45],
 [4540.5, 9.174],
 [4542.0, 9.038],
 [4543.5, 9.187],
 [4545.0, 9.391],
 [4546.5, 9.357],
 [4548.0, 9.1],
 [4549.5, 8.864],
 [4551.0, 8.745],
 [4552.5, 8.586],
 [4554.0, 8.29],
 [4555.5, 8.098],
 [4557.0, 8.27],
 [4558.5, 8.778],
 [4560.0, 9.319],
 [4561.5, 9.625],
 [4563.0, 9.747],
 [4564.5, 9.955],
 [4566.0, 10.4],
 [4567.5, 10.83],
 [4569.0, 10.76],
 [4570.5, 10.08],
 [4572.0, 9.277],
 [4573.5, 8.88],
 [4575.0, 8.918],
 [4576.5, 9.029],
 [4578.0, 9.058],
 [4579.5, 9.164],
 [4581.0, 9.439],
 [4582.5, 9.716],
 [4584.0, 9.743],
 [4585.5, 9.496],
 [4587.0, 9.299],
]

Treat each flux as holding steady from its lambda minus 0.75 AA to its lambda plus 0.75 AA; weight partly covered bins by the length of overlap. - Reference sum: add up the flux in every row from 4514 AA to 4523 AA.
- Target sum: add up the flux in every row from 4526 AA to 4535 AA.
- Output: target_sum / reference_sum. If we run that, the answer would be 0.97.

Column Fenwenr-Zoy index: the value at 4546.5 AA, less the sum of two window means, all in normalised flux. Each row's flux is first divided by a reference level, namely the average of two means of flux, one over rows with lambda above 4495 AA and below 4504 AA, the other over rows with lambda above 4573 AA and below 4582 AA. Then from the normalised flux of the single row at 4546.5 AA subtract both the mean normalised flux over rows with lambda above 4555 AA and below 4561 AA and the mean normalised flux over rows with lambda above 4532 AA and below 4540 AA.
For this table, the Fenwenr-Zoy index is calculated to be -0.92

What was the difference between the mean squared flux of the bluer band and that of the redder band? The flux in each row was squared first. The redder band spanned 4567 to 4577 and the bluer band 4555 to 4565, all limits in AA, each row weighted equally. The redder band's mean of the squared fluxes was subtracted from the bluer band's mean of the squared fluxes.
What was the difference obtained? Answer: -11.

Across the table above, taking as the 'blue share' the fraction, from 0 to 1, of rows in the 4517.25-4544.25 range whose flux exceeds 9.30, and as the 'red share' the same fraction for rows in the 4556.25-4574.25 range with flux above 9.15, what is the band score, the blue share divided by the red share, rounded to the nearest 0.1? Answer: 0.2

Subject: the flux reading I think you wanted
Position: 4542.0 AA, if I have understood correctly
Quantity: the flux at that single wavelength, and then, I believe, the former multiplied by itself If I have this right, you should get 82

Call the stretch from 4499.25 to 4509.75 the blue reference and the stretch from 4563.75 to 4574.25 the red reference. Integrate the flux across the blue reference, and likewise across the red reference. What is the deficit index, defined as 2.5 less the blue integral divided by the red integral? 1.53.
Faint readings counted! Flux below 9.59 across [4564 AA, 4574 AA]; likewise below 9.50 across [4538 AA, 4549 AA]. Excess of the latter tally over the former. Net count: 5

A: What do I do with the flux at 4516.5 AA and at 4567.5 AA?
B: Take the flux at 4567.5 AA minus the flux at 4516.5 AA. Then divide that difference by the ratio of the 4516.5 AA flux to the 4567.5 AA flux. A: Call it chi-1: 1.7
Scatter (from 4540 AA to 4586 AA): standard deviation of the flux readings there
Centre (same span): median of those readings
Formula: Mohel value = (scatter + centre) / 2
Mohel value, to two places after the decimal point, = 4.92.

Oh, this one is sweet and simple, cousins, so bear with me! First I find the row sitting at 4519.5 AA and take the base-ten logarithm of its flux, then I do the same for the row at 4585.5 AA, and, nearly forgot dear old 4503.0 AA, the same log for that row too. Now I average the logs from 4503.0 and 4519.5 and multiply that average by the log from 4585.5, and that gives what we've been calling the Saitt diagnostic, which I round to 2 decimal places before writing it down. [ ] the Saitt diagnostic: 0.95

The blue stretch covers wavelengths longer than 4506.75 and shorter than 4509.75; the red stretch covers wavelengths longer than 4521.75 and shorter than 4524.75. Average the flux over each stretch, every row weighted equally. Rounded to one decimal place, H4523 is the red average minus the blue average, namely -1.3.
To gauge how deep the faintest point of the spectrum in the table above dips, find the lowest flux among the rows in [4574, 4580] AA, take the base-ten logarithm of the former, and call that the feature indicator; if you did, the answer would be 0.950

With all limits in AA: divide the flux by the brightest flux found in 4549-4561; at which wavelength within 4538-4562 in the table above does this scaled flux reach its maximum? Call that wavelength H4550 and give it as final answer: 4561.5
